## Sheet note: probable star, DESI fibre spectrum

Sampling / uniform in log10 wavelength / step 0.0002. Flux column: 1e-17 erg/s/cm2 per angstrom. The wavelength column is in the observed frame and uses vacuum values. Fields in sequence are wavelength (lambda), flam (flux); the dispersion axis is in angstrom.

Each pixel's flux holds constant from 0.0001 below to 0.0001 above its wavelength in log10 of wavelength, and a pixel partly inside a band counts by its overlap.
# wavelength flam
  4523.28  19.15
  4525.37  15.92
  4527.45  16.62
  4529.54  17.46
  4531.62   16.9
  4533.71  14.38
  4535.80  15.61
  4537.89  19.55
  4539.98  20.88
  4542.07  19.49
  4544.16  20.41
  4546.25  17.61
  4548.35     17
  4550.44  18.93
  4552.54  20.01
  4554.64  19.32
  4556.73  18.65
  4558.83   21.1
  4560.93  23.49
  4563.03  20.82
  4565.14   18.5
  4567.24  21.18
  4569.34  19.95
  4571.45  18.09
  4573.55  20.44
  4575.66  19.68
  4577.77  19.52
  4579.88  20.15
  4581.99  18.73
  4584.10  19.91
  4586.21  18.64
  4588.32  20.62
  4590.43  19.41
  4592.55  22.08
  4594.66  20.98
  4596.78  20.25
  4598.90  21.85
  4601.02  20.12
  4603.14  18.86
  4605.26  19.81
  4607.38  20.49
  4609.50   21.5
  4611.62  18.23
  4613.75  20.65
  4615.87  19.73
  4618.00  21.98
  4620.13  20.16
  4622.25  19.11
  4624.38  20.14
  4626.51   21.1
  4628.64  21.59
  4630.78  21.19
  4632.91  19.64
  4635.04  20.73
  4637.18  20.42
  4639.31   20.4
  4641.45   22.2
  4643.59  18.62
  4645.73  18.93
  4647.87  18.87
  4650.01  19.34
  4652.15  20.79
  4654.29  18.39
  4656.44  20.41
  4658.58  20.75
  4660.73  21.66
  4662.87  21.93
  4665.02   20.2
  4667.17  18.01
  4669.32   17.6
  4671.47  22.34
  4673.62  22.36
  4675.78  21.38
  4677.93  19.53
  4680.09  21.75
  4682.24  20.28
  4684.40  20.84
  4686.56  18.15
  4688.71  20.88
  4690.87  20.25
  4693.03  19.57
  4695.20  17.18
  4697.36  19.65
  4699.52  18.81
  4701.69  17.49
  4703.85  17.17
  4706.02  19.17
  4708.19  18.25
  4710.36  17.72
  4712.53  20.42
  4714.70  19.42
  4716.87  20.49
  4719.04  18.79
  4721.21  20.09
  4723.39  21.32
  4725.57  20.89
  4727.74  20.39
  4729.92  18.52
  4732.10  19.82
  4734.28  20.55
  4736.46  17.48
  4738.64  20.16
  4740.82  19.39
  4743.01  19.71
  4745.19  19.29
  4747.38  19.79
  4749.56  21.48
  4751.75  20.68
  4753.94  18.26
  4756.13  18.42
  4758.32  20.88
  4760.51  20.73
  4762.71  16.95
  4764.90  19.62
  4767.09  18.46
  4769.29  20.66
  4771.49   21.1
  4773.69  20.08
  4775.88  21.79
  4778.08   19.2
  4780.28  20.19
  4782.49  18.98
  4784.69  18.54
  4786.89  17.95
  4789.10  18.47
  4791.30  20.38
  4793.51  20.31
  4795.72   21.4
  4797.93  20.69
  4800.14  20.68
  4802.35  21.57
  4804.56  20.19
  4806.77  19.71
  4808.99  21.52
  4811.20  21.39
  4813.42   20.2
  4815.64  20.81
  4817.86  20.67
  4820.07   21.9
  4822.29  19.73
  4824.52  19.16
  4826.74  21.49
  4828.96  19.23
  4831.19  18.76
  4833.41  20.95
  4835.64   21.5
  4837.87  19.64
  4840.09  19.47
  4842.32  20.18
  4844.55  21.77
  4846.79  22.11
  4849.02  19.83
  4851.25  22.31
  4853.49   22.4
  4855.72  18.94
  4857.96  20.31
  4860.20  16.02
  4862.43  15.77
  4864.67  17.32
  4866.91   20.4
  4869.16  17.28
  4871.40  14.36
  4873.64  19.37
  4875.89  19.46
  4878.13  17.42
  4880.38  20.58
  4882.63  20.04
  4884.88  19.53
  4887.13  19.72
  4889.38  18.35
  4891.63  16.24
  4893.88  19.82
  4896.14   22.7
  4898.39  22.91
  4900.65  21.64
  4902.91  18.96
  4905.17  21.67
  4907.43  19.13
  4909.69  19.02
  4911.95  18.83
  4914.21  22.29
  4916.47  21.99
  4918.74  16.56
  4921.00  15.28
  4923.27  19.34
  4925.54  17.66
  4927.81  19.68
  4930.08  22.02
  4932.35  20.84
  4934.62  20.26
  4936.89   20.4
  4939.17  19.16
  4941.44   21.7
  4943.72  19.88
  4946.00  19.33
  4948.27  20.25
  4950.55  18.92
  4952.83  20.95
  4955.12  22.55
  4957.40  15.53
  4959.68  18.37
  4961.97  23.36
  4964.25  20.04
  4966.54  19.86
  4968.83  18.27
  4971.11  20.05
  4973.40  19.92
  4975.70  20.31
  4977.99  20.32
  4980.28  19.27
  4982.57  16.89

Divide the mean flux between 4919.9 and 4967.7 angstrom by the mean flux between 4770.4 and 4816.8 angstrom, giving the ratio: 0.977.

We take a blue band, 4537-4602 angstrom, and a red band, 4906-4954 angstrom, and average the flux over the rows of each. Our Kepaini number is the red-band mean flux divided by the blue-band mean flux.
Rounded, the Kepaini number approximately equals 0.99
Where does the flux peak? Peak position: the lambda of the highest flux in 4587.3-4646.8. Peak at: 4641.45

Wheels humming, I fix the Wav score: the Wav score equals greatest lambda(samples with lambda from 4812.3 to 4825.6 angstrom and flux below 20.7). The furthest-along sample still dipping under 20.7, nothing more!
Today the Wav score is 4824.52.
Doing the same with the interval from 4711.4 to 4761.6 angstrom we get 4756.13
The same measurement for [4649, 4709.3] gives 4708.19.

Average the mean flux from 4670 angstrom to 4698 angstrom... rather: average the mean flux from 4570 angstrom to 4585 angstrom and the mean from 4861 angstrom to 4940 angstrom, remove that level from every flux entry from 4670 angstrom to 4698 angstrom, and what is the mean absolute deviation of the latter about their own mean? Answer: 1.17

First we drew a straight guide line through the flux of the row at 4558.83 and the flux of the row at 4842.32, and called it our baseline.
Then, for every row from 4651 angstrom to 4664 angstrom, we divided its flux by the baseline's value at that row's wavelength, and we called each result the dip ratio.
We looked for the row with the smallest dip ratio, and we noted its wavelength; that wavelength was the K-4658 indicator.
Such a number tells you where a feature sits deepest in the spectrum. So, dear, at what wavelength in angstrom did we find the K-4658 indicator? 4654.29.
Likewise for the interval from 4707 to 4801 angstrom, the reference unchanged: 4762.71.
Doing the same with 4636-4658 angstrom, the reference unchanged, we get 4654.29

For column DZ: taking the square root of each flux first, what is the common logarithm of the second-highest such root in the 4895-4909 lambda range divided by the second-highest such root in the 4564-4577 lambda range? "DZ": 0.023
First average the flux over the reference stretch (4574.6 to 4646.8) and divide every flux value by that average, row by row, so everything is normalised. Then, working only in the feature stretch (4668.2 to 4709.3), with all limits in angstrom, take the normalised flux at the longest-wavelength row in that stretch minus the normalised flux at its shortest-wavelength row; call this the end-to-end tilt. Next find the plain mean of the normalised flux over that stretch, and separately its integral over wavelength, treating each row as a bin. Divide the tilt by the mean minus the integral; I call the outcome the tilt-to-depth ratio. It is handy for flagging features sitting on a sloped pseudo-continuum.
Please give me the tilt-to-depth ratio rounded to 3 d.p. -0.001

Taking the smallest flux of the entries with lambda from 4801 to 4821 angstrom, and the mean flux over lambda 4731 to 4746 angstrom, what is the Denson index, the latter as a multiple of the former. 0.99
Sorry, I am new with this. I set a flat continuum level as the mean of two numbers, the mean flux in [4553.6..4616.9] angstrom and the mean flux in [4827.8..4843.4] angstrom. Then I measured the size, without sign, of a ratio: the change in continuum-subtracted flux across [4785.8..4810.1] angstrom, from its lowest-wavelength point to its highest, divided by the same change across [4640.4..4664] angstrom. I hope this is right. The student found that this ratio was 13.2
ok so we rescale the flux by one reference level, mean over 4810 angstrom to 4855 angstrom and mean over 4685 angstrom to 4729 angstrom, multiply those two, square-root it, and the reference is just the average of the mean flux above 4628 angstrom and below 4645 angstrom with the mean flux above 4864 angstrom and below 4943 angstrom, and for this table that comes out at 1.00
